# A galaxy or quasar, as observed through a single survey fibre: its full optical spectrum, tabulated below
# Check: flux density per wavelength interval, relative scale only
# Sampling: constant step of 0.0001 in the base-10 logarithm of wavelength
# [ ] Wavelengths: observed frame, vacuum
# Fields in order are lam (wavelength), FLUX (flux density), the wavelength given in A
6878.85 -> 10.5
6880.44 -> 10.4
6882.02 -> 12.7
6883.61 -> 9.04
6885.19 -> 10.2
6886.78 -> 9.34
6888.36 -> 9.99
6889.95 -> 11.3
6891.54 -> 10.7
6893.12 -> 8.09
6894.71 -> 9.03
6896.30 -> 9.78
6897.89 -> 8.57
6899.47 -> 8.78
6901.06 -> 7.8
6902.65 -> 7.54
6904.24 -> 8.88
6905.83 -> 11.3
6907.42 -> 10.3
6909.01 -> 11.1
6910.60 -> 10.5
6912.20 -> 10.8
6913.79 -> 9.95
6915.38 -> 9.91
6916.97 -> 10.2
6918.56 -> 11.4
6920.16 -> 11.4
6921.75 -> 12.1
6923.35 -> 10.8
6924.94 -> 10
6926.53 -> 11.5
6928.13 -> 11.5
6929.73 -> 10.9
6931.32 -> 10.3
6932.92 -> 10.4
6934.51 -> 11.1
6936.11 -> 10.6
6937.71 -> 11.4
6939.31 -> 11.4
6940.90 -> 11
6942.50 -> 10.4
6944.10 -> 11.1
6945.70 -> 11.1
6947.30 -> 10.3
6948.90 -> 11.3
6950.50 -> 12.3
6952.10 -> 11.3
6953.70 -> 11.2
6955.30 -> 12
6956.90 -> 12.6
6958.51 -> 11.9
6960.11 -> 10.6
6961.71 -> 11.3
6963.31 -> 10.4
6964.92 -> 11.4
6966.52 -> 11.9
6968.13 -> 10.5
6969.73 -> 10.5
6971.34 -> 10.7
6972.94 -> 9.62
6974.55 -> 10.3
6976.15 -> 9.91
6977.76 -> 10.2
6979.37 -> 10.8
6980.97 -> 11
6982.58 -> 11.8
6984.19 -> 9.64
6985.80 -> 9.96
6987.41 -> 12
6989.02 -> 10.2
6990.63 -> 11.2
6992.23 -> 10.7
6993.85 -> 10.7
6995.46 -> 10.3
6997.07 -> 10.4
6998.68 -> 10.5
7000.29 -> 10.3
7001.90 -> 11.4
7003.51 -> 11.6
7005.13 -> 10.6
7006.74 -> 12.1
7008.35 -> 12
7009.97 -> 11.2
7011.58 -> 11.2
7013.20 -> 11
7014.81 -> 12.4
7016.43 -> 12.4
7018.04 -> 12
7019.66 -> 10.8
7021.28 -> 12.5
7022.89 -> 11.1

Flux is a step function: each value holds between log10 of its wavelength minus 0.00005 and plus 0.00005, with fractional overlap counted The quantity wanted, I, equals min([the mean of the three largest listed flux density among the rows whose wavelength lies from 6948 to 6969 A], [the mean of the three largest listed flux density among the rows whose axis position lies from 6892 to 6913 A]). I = 11.1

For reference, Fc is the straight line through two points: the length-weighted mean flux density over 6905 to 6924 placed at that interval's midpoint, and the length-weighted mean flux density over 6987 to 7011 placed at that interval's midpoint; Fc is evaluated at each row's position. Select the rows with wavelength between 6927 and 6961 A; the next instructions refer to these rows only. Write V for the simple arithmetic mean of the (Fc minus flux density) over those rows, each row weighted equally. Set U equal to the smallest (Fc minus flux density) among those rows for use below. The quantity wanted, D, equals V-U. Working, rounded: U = -1.70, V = -0.3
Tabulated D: 1.39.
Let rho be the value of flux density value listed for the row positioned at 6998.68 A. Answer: 10.5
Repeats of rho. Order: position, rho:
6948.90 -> 11.3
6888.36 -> 9.99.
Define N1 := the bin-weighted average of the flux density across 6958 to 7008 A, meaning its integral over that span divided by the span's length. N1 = 10.79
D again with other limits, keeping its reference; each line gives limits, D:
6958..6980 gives 1.21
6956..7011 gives 1.77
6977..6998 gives 1.32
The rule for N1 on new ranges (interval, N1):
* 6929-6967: 11.17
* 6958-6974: 10.85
